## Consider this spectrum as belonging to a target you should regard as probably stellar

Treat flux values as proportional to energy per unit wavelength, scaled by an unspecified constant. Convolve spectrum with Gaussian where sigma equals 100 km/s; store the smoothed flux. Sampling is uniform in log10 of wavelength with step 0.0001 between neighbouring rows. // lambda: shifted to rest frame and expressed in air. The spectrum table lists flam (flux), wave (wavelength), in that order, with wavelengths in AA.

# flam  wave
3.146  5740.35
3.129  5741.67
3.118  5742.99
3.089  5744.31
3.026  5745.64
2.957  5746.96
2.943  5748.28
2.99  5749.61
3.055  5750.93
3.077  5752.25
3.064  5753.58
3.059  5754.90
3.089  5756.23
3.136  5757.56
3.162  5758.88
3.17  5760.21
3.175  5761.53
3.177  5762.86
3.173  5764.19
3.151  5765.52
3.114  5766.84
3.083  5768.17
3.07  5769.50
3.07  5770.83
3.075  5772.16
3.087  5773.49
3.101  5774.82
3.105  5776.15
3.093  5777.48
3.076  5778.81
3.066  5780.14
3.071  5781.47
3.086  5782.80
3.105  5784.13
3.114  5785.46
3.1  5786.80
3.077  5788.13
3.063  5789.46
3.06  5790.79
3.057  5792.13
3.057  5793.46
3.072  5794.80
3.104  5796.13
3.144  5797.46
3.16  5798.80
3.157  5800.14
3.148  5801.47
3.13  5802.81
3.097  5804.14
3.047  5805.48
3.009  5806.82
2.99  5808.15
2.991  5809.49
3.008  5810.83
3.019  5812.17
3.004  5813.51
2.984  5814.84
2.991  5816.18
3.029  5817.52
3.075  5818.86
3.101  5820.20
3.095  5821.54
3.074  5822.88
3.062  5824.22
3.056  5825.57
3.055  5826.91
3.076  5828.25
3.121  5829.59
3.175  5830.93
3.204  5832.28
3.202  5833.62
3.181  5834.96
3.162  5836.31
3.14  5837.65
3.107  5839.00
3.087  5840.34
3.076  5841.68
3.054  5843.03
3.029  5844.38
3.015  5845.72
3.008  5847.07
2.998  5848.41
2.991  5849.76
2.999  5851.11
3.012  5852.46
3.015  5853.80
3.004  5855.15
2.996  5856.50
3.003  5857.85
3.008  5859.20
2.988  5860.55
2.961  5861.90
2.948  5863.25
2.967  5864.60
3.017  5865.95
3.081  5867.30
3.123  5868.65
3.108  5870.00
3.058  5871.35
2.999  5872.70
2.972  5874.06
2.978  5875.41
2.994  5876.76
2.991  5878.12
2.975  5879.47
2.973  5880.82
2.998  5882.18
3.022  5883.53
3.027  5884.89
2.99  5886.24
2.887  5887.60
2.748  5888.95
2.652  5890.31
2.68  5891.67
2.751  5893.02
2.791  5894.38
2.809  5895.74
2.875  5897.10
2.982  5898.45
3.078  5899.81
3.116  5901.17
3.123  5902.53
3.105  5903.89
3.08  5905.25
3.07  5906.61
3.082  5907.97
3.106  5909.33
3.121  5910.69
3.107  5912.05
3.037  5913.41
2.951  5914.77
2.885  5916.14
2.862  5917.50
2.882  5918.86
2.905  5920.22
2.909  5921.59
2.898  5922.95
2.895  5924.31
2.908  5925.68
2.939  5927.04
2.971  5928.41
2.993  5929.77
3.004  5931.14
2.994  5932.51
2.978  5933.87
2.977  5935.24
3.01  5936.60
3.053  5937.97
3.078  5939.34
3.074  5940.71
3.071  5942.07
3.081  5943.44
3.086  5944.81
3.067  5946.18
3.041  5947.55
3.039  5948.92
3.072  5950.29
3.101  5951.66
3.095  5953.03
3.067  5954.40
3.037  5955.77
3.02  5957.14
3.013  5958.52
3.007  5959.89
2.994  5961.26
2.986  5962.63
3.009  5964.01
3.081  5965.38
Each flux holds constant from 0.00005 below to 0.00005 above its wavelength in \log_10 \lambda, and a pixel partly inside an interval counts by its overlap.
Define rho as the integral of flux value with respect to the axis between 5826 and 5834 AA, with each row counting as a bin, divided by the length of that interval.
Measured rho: 3.14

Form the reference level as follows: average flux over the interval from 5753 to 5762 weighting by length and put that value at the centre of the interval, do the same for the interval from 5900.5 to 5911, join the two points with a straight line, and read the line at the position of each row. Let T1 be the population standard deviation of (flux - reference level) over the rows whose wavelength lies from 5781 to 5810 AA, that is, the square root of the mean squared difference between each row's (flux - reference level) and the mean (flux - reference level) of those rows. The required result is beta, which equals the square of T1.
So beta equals 0.0023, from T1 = 0.048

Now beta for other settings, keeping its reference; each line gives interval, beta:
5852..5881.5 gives 0.0020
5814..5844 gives 0.0037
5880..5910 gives 0.0222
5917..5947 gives 0.0055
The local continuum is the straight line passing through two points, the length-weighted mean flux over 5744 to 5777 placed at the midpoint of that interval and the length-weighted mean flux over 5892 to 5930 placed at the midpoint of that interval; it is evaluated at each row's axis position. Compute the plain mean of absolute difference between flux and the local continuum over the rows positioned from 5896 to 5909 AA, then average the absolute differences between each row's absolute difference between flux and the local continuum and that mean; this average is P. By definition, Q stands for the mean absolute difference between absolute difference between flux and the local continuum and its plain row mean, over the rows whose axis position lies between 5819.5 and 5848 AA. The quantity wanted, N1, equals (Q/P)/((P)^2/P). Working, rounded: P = 0.025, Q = 0.047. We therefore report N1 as 74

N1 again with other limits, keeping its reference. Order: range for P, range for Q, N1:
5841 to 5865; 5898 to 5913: 138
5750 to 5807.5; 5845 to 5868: 21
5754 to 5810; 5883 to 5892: 149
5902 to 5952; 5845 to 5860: 5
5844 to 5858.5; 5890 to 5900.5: 2078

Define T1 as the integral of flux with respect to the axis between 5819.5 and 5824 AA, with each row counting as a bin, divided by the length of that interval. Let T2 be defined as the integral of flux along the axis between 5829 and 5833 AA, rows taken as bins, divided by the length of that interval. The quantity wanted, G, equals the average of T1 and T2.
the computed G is 3.13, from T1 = 3.09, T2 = 3.17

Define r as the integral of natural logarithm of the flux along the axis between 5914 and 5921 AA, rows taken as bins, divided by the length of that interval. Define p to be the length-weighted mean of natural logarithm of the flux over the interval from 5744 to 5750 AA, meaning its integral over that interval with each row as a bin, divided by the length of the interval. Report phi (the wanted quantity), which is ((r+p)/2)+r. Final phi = 2.14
